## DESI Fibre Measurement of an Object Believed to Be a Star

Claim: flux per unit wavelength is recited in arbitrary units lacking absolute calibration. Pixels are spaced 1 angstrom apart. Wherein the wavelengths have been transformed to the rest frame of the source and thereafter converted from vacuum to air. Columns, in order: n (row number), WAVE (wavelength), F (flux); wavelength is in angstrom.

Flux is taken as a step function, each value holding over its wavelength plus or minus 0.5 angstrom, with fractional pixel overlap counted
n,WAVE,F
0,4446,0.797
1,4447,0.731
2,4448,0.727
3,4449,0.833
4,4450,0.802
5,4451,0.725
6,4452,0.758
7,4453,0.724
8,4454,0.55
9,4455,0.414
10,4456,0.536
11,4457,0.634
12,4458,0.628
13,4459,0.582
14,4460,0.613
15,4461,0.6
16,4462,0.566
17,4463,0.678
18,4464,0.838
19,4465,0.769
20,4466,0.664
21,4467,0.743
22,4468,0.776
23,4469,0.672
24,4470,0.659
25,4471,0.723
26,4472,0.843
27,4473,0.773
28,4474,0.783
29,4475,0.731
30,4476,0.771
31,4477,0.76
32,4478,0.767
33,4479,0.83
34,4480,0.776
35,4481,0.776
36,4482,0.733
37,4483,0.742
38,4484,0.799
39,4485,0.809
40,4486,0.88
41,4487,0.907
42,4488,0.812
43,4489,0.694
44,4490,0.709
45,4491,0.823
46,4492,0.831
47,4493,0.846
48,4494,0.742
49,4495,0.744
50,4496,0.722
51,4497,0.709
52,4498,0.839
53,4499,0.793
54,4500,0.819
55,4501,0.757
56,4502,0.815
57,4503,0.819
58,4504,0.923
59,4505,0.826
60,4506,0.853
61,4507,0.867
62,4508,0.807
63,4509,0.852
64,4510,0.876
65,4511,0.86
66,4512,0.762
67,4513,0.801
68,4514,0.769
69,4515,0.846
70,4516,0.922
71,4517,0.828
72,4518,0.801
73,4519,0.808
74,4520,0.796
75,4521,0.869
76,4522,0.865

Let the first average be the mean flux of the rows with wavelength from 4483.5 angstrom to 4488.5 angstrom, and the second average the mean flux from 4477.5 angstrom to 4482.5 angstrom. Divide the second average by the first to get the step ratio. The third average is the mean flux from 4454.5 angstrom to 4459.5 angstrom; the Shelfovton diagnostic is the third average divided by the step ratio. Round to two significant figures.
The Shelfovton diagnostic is 0.61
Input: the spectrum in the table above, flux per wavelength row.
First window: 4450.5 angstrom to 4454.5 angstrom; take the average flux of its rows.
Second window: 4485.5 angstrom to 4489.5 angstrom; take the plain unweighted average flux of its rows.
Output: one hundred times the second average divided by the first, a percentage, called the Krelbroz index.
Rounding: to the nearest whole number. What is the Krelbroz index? 119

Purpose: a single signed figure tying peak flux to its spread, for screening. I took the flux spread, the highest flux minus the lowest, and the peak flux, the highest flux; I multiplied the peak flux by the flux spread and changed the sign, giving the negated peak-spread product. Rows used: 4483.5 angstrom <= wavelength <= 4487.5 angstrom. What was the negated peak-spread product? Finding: -0.10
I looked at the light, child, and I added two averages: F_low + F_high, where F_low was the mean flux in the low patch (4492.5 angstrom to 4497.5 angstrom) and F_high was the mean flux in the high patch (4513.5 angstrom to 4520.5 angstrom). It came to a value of 1.58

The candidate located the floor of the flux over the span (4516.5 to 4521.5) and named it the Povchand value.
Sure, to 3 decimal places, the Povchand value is 0.796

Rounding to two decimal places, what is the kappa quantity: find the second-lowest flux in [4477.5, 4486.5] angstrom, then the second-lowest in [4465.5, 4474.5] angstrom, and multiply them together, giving 0.49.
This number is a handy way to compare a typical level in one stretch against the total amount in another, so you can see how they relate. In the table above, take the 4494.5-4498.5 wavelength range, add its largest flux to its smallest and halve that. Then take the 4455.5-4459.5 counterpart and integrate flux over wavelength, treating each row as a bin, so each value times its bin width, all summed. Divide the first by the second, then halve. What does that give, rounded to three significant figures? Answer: 0.163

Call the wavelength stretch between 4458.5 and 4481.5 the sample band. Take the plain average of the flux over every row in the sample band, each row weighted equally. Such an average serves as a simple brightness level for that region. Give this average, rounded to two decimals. 0.73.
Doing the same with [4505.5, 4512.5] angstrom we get 0.84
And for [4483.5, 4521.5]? 0.81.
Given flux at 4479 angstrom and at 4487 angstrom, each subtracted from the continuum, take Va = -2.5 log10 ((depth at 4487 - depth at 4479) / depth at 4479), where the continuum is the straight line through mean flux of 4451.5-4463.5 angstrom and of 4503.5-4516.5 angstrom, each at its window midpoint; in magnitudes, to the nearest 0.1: 1.2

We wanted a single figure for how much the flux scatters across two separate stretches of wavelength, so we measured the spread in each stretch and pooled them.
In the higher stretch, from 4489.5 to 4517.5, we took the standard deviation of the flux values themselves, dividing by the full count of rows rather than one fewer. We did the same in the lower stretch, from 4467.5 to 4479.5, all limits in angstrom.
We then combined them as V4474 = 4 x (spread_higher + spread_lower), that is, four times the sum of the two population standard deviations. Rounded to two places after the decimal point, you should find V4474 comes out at 0.43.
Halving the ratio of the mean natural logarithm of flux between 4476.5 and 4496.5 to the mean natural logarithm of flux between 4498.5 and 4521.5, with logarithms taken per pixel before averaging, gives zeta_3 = 0.65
